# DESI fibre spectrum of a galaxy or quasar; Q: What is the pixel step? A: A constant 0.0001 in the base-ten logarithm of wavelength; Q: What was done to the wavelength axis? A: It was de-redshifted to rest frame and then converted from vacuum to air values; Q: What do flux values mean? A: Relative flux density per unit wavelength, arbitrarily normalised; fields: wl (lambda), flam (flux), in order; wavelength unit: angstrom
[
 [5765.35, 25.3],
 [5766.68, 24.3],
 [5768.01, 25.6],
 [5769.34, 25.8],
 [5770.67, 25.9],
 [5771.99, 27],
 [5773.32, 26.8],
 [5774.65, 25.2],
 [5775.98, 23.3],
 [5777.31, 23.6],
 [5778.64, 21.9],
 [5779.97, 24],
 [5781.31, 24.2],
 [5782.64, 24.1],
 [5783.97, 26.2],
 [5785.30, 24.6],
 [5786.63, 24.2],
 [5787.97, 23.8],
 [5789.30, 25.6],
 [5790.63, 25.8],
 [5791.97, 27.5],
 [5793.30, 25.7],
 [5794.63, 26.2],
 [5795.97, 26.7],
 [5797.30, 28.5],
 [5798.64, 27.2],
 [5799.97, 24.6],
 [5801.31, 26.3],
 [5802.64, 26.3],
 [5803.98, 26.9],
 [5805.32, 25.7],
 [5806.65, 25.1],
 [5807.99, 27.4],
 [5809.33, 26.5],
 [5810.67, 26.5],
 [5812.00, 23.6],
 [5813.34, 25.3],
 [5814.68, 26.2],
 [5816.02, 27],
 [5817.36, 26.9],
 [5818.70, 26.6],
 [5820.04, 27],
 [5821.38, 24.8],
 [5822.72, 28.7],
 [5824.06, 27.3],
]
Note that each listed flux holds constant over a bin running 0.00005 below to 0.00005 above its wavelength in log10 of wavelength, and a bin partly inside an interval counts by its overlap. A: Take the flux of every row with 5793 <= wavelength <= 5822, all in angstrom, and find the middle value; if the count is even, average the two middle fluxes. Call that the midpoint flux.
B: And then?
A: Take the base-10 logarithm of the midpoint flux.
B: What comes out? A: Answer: 1.422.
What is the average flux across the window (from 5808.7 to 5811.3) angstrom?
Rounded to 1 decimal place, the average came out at 26.5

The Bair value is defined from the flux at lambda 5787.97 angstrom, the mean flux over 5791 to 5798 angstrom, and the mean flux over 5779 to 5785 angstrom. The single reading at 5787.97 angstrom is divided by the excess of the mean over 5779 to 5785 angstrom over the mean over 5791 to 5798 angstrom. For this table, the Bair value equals -10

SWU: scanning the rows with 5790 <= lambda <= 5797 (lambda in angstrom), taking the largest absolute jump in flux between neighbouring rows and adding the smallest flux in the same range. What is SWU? 27.5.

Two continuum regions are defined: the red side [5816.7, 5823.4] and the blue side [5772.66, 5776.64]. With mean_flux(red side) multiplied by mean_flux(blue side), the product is 673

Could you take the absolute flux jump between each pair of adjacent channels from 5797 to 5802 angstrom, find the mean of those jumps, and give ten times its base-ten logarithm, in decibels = 2.7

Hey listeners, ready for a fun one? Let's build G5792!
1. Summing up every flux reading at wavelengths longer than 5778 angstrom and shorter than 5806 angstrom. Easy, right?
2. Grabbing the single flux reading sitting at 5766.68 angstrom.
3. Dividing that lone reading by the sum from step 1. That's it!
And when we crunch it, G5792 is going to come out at 0.045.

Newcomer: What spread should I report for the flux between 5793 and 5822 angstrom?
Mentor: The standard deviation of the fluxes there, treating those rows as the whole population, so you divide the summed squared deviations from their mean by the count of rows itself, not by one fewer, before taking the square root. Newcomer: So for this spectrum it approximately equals 1.05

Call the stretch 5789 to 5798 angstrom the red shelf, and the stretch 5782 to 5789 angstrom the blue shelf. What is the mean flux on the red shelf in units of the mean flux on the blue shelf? 1.08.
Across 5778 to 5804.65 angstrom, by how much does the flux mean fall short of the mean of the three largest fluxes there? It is 2.22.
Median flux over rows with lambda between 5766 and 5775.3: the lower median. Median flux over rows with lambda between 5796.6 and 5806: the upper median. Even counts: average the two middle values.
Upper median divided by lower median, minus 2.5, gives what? -1.48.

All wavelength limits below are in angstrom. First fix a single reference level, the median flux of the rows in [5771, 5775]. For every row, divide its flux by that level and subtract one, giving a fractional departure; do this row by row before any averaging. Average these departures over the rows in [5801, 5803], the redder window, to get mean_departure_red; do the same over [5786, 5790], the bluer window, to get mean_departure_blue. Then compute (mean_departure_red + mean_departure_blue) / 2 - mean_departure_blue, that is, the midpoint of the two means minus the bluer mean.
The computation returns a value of 0.033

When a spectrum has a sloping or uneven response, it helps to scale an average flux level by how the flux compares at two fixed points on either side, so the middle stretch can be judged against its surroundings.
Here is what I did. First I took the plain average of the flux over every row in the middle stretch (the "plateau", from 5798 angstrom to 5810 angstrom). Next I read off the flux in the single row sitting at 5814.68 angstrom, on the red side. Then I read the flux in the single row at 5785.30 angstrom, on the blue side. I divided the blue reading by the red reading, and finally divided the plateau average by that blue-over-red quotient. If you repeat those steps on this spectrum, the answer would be 27.9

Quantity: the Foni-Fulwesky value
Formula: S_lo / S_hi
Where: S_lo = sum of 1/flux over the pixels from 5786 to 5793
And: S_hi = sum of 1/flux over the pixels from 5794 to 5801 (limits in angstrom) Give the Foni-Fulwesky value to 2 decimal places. 1.05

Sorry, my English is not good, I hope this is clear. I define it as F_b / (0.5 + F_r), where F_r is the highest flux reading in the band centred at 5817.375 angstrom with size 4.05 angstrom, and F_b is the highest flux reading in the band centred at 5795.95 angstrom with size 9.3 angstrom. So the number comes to 1.04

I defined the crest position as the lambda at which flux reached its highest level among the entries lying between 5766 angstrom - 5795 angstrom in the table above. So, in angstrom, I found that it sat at 5791.97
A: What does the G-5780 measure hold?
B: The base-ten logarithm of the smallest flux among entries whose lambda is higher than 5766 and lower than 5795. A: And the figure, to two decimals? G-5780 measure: 1.34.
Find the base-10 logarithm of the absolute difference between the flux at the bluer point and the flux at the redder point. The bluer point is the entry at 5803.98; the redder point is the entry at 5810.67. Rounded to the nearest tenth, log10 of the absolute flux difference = -0.4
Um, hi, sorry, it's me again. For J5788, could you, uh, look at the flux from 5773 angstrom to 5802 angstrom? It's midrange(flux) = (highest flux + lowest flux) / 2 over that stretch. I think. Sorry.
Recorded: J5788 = 25.2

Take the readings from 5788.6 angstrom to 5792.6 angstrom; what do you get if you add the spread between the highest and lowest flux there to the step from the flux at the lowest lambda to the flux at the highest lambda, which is 3.8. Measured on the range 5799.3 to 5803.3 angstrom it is 3.4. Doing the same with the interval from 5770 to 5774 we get 2.0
